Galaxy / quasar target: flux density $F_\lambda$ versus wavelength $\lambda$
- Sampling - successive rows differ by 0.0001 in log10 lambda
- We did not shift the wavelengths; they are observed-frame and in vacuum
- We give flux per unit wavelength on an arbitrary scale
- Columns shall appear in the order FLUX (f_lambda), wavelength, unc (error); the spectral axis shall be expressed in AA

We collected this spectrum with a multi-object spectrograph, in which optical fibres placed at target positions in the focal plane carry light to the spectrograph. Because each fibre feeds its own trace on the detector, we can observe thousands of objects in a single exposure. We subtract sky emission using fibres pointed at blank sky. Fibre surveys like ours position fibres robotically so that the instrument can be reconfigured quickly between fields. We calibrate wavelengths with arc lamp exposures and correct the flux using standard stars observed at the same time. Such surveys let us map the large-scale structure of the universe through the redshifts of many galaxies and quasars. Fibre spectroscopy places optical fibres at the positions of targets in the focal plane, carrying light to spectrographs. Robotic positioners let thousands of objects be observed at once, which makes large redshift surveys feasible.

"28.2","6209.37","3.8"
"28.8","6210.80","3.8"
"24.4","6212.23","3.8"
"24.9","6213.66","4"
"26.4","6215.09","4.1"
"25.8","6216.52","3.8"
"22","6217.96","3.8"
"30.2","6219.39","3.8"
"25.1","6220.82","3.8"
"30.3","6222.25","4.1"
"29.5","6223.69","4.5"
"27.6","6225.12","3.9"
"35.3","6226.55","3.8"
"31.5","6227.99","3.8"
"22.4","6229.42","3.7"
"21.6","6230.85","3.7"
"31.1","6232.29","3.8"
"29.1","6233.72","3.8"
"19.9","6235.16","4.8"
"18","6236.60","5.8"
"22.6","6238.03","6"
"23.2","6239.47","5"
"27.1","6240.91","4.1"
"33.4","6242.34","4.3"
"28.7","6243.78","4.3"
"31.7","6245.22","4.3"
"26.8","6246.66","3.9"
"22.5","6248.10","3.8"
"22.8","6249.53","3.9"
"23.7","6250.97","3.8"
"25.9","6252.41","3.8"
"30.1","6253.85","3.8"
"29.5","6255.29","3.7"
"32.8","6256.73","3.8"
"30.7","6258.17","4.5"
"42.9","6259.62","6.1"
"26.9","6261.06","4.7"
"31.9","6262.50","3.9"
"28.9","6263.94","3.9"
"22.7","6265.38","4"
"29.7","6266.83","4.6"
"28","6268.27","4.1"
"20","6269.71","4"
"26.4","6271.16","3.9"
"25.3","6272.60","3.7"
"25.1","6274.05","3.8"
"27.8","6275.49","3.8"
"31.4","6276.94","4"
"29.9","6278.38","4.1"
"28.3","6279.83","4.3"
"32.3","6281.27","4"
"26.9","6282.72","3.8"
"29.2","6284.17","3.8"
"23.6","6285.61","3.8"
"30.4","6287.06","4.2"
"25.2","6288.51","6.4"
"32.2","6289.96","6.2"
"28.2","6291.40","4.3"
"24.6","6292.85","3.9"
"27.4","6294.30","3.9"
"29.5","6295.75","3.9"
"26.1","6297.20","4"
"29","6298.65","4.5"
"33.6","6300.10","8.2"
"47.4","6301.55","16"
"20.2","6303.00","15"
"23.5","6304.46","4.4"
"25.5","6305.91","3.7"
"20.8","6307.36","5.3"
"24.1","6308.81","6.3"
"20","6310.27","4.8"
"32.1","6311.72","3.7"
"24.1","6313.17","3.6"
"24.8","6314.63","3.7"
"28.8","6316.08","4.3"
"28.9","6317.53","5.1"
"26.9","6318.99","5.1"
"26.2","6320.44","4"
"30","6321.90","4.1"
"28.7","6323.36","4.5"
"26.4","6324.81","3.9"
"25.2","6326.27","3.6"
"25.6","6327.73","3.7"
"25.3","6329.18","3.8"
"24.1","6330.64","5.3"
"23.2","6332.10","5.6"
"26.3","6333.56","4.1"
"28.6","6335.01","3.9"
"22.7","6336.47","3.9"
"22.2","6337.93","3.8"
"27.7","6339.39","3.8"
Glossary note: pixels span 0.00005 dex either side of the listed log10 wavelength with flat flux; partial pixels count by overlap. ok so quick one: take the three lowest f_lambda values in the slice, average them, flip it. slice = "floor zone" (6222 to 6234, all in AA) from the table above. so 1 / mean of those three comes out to 0.042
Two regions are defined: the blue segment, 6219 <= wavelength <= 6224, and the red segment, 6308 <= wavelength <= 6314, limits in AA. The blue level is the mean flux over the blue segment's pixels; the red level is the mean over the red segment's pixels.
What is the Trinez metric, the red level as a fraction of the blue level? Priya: 0.87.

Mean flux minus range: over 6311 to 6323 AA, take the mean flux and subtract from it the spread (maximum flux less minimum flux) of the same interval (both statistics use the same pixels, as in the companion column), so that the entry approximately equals 19.7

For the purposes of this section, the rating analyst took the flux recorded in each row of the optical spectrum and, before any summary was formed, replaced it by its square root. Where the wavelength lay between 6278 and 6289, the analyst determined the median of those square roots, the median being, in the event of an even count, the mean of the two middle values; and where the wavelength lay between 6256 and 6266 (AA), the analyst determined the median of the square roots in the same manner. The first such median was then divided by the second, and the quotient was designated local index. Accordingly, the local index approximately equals 0.97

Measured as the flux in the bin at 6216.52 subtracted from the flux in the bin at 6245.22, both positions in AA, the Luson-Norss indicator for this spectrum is 6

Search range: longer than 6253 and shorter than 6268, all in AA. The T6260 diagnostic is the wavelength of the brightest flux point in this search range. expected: 6259.62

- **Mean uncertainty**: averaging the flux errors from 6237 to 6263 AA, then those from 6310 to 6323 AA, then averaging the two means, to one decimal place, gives 4.3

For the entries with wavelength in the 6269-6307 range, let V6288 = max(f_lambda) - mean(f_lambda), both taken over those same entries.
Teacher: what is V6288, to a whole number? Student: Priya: 19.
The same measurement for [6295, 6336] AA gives 20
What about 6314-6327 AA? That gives 3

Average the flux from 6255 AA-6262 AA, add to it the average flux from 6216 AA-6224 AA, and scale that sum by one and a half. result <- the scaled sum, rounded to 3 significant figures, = 89.6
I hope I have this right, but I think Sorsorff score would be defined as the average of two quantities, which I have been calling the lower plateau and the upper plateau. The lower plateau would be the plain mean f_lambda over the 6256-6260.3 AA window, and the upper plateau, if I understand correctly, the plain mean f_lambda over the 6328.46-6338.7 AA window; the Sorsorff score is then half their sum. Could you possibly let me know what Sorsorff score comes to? 30.0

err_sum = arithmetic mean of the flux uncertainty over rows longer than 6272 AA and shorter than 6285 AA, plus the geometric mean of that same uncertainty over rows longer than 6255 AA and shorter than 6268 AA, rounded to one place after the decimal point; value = 8.2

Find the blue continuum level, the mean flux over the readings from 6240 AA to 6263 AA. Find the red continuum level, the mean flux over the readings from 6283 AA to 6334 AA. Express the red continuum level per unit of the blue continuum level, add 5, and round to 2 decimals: 5.93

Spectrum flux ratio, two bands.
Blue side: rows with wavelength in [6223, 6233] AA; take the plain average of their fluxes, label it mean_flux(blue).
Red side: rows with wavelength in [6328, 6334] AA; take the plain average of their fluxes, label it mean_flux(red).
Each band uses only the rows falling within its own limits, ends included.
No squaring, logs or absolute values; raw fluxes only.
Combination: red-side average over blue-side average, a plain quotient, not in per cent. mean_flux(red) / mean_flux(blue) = 0.87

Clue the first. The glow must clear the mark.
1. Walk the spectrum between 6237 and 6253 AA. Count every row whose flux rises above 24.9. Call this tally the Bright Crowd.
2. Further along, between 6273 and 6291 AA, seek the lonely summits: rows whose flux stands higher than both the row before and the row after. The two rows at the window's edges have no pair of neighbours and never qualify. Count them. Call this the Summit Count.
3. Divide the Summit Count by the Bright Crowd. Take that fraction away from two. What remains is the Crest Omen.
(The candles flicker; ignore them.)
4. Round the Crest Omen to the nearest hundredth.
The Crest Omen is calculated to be 1.33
